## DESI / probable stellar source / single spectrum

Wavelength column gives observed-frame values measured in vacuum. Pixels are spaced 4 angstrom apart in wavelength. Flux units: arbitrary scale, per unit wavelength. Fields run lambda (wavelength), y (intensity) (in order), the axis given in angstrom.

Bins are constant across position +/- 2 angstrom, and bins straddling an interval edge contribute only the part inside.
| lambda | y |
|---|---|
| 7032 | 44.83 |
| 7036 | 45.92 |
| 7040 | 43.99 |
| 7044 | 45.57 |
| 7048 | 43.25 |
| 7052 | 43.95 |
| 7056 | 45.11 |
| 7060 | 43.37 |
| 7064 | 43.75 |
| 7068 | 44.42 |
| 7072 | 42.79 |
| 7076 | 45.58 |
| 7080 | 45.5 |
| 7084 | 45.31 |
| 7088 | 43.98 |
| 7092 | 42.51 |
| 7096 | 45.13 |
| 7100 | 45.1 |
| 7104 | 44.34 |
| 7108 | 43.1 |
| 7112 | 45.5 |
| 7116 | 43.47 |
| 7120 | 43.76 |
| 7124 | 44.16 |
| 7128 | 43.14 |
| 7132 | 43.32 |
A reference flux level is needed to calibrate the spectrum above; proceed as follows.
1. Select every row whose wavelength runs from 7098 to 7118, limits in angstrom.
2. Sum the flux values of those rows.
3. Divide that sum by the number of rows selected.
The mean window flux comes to 44.3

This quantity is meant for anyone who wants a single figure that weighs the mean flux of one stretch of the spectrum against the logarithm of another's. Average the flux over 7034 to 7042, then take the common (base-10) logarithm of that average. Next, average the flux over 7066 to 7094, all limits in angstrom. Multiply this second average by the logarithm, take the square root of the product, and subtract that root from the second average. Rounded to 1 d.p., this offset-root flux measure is 35.7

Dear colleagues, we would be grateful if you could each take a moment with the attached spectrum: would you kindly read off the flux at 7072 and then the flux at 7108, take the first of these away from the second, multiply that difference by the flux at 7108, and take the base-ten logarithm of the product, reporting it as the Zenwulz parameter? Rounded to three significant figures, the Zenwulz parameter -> 1.13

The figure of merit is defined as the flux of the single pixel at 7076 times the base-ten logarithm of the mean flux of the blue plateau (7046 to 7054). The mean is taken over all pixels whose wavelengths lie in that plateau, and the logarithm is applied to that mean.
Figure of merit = 74.7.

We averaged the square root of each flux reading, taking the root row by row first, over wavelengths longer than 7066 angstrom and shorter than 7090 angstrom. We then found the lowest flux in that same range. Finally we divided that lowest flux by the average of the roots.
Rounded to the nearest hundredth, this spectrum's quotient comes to 6.41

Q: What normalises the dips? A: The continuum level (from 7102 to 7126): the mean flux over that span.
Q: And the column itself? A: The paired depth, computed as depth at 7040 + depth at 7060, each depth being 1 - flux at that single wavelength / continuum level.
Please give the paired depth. 0.02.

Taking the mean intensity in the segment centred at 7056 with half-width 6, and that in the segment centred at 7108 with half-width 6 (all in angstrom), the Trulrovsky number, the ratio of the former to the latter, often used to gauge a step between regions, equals 0.996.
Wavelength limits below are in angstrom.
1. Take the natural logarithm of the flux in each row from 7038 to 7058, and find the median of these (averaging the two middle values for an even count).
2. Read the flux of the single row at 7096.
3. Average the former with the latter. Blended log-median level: 24.5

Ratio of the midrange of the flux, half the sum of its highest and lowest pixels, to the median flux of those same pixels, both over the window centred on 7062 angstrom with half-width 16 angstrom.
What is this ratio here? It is 1.01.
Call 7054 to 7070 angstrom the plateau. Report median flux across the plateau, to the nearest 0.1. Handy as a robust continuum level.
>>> 44.1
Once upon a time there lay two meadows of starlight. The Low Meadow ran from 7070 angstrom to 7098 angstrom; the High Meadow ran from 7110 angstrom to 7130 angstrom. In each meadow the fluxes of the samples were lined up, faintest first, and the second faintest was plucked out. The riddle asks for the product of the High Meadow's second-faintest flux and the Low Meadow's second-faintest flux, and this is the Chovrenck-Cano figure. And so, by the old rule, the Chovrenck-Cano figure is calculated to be 1860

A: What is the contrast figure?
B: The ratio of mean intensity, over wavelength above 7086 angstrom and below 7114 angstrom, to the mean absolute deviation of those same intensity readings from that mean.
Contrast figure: 50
